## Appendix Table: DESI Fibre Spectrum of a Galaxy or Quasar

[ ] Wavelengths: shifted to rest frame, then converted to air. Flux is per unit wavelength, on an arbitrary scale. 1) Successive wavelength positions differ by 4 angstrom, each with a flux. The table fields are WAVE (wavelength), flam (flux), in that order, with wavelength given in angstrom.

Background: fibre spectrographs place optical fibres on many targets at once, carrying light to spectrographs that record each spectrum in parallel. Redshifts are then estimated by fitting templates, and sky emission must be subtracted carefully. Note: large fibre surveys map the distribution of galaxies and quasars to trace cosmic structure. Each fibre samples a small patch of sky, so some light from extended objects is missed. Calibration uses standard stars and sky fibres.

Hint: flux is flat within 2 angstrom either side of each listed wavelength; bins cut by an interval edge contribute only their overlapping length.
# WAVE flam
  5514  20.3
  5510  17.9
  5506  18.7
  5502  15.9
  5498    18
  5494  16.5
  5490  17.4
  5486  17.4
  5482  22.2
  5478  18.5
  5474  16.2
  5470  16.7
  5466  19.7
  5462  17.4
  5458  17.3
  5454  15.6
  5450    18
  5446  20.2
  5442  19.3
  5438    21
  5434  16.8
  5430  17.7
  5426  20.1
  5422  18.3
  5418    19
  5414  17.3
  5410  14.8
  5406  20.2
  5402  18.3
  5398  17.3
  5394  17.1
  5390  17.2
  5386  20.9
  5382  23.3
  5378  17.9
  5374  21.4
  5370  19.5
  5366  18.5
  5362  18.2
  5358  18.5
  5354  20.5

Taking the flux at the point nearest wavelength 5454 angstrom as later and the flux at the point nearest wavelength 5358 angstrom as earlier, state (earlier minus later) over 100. 0.029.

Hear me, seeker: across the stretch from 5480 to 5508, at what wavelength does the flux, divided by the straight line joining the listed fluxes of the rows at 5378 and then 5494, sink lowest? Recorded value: 5502 angstrom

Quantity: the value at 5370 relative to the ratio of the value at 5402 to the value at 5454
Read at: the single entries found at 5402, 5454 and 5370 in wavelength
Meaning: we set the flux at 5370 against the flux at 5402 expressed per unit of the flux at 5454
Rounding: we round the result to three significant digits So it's 16.6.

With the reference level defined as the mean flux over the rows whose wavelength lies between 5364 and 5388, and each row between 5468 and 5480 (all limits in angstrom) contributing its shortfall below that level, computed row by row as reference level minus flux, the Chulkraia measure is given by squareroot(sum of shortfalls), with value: 3.06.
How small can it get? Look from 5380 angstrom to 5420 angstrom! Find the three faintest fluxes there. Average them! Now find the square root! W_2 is 4.05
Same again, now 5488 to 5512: 4.07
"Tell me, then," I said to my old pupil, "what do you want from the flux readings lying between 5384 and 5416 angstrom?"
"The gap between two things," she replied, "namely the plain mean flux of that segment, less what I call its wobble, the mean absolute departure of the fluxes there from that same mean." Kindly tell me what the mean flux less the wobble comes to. 16.5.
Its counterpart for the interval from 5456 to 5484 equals 16.7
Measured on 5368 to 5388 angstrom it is 19.1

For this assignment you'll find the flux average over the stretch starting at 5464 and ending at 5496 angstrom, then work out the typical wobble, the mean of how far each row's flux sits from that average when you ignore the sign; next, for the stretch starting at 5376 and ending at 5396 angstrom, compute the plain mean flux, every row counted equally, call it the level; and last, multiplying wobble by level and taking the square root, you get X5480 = 5.5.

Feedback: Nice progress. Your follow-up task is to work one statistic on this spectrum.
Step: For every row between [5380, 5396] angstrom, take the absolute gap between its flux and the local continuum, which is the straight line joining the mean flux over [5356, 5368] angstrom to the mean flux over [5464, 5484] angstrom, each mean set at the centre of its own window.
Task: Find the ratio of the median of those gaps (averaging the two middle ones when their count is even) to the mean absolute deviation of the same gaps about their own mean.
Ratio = 1.6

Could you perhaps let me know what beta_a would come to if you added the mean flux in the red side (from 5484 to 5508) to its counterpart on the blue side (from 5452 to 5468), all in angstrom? 34.8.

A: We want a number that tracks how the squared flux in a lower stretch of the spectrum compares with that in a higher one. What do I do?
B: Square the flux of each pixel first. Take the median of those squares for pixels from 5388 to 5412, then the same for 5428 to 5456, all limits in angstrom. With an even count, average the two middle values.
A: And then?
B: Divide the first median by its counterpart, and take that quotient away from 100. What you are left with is 99.1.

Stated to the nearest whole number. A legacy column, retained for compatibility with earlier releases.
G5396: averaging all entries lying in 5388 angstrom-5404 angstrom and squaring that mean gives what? 305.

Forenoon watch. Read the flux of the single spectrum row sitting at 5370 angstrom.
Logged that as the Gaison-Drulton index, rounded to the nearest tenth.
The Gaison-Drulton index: 19.5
